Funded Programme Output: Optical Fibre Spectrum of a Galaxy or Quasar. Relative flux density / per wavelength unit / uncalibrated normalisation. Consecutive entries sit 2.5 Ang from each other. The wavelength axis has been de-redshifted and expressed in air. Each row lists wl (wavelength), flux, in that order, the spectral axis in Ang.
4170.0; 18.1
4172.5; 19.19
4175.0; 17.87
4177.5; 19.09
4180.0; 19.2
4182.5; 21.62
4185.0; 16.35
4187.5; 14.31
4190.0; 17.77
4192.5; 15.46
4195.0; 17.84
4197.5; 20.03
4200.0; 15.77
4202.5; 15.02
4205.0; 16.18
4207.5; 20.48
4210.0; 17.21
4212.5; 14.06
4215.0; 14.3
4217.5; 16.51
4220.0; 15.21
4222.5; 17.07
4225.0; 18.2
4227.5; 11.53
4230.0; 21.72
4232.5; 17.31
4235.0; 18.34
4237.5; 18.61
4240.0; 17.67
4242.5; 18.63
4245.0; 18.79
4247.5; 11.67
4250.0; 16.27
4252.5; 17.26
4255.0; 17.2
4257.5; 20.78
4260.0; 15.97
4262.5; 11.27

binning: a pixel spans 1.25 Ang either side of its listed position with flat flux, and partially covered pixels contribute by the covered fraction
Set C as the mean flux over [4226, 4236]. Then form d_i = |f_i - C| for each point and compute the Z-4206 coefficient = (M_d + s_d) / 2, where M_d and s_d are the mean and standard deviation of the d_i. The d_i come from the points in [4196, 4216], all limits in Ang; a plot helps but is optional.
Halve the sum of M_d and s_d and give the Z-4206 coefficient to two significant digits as 1.6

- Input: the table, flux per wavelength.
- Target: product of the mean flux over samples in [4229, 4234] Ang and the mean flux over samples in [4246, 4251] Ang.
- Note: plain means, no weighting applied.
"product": 273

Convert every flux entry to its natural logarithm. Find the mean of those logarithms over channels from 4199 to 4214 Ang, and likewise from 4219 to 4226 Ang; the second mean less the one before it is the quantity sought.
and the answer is 0.03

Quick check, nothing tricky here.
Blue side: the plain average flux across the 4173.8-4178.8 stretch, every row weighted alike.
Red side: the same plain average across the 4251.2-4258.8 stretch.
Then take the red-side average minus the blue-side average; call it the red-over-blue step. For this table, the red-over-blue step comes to -0.1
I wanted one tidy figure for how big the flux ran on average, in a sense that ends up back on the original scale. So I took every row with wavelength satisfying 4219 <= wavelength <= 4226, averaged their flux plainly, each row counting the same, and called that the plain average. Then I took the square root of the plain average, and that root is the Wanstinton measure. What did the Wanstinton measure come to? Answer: 4.10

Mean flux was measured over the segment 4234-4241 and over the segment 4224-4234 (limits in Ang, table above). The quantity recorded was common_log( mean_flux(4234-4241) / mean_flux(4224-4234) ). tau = 0.025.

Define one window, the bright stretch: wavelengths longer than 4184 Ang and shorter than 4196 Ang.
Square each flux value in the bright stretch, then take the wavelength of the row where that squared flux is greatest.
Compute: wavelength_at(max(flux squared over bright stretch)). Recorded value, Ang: 4195.0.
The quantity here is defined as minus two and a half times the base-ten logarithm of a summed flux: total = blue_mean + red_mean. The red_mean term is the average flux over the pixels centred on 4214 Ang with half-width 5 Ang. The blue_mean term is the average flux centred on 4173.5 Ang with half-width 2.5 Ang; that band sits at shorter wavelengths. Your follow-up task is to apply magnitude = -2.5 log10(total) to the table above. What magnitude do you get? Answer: -3.83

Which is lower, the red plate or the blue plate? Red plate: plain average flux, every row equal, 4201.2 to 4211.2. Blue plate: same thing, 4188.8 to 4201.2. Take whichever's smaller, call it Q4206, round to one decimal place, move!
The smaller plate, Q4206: 17.2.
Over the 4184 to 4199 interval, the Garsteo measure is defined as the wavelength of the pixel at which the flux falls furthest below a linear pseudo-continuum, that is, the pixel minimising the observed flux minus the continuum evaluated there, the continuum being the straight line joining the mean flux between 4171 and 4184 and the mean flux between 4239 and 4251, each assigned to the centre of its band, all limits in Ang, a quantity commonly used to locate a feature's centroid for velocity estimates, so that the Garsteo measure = 4187.5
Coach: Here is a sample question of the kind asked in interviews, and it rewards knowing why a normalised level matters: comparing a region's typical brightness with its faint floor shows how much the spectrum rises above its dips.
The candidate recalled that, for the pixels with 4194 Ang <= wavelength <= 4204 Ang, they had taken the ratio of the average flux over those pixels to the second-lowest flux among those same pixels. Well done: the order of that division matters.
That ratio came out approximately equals 1.09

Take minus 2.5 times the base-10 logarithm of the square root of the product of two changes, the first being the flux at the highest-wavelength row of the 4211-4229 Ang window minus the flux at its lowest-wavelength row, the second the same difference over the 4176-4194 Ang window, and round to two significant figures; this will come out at -1.2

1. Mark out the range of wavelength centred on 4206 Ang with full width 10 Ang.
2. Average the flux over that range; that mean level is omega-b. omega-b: 17.2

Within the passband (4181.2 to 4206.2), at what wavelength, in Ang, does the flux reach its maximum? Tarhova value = 4182.5 Ang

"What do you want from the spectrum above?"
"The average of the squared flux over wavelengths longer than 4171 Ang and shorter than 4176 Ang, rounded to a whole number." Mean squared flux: 344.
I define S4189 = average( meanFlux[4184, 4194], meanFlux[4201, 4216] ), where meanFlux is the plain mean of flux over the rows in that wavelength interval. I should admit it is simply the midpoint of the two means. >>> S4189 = 16.1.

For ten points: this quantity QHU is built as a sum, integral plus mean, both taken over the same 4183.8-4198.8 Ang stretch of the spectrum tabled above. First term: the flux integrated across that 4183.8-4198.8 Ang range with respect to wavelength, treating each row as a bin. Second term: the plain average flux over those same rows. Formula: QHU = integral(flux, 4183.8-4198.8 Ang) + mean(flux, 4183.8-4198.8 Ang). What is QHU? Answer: 271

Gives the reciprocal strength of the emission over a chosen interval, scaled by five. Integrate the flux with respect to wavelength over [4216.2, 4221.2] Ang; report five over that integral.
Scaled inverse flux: 0.063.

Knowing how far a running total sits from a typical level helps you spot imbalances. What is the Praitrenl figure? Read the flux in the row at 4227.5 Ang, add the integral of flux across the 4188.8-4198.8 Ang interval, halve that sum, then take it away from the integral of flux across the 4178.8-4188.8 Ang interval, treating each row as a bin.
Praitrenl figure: 84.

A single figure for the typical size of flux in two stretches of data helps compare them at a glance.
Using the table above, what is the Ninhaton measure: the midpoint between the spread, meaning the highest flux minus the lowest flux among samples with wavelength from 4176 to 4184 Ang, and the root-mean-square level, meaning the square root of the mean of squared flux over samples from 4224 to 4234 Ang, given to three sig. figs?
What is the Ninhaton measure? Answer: 10.1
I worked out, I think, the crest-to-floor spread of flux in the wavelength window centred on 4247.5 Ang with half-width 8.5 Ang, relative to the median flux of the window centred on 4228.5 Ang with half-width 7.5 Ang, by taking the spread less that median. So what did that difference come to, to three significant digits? -10.6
